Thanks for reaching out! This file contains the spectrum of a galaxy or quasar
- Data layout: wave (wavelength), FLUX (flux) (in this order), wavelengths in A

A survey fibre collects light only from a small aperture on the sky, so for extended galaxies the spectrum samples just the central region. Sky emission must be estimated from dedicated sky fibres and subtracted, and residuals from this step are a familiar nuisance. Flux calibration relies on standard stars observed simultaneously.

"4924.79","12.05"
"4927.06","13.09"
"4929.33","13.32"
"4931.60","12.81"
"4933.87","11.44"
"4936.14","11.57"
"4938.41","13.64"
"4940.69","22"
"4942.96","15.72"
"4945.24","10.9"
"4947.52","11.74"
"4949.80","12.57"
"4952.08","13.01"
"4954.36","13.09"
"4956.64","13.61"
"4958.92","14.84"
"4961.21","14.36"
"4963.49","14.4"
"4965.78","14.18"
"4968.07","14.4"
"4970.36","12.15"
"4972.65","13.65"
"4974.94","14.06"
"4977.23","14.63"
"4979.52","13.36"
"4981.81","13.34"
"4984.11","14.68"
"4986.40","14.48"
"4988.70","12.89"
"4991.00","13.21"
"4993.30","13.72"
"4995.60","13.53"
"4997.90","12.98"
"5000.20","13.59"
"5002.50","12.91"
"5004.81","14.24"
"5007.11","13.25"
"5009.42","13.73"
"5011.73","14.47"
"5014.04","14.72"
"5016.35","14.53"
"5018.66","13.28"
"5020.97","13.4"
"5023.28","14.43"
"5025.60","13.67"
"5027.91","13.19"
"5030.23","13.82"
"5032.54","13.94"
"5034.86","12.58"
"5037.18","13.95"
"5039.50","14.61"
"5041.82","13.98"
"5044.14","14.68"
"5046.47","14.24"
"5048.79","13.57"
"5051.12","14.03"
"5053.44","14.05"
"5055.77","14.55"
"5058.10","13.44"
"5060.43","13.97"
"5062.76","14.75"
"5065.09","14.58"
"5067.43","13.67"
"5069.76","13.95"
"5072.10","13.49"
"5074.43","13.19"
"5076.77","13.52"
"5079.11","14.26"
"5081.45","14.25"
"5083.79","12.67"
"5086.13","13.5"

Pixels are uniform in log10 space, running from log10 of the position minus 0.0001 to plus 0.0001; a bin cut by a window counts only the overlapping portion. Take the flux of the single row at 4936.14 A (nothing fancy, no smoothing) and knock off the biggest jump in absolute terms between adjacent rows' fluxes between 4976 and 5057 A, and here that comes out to 10.0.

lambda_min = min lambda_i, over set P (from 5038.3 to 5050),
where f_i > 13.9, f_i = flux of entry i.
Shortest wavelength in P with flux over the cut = 5039.50 A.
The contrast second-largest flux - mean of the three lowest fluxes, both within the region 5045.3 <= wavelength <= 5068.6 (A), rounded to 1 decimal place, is 1.0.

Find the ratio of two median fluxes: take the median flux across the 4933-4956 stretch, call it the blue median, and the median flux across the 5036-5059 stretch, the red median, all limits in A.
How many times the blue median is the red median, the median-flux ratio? 1.10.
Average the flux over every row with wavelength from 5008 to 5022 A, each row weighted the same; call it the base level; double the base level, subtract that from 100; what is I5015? 72.0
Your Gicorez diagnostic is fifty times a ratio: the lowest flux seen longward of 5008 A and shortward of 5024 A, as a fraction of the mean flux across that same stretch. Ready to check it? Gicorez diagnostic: 47.2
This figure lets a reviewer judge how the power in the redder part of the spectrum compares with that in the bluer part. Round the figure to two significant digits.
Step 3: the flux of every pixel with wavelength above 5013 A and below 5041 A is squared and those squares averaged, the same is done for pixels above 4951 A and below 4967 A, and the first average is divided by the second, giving 0.99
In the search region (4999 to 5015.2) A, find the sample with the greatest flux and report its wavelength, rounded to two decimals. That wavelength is 5014.04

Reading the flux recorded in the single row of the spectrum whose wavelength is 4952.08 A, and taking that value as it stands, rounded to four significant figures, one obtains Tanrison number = 13.01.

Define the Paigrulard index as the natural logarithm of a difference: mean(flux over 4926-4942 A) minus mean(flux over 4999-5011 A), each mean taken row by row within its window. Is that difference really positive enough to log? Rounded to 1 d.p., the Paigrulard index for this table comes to -0.8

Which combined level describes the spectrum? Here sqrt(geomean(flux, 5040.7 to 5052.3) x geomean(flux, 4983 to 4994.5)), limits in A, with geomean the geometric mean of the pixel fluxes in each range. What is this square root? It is 13.9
